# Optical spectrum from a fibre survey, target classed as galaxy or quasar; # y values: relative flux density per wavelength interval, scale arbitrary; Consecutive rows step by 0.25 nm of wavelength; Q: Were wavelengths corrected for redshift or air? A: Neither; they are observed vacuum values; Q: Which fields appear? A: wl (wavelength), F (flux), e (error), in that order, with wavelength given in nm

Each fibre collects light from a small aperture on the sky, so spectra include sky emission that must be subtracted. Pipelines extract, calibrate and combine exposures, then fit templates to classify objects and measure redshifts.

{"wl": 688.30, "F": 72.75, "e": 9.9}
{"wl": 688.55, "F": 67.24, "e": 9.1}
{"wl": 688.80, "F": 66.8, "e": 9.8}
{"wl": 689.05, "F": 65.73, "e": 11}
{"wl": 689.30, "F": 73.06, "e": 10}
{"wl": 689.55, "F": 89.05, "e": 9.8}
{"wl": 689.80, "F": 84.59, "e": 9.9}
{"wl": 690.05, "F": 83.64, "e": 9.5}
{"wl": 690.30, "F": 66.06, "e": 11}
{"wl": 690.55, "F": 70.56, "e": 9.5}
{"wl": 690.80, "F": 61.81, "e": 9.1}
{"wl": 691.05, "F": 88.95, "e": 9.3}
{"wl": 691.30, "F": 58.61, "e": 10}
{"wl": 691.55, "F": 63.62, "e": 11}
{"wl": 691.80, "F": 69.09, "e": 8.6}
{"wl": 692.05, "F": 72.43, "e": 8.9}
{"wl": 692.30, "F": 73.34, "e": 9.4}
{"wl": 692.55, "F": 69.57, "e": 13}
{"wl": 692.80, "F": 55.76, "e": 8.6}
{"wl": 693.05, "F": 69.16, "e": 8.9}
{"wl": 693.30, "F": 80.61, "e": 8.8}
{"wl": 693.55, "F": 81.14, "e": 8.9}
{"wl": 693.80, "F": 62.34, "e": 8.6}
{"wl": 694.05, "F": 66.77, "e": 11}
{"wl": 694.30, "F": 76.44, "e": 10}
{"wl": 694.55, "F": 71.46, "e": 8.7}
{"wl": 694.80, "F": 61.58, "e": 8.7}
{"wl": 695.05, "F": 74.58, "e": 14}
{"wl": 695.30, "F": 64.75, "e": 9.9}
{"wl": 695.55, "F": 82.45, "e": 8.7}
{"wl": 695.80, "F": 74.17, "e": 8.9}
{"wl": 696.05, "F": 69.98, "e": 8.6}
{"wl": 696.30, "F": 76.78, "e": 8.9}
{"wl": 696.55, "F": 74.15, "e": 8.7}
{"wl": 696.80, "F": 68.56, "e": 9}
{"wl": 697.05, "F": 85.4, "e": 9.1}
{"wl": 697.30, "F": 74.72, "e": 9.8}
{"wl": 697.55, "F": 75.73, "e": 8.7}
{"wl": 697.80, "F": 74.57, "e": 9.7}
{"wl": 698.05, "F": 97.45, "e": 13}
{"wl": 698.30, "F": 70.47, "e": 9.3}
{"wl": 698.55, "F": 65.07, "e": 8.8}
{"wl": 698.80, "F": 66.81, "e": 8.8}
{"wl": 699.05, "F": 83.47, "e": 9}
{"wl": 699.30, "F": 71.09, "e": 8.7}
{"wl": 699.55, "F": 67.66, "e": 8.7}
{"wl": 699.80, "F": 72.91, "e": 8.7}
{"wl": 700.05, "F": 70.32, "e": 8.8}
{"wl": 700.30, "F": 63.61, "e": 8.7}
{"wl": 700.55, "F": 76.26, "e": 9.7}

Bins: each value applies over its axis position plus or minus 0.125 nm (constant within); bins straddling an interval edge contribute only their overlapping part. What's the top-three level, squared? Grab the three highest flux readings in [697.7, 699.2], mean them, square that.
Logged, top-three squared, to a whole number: 7253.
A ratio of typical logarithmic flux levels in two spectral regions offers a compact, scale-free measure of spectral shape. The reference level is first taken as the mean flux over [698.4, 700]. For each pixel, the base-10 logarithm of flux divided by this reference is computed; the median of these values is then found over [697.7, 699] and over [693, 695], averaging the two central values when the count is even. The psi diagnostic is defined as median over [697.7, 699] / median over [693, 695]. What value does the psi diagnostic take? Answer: 0.8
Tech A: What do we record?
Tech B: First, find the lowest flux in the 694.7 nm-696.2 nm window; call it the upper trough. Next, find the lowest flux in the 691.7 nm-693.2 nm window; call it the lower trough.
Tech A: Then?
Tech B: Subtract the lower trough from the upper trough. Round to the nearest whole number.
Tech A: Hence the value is 6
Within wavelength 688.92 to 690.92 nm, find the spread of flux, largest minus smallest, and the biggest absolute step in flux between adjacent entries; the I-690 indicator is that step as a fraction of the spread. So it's 0.65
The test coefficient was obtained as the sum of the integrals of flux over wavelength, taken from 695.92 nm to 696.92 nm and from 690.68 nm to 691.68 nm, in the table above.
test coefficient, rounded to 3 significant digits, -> 141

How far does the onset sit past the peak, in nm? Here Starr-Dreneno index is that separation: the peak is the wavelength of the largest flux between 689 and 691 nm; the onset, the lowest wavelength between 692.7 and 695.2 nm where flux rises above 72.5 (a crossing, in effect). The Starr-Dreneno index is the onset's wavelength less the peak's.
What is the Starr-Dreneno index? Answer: 3.75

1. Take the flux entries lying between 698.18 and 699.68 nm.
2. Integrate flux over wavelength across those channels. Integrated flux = 106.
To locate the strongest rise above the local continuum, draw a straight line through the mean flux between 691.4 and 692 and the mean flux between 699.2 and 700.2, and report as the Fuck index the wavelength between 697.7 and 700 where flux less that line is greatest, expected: 698.05 nm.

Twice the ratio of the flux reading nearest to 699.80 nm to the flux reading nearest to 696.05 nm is 2.08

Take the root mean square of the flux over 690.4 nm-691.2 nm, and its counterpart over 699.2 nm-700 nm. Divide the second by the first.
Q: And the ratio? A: 0.95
